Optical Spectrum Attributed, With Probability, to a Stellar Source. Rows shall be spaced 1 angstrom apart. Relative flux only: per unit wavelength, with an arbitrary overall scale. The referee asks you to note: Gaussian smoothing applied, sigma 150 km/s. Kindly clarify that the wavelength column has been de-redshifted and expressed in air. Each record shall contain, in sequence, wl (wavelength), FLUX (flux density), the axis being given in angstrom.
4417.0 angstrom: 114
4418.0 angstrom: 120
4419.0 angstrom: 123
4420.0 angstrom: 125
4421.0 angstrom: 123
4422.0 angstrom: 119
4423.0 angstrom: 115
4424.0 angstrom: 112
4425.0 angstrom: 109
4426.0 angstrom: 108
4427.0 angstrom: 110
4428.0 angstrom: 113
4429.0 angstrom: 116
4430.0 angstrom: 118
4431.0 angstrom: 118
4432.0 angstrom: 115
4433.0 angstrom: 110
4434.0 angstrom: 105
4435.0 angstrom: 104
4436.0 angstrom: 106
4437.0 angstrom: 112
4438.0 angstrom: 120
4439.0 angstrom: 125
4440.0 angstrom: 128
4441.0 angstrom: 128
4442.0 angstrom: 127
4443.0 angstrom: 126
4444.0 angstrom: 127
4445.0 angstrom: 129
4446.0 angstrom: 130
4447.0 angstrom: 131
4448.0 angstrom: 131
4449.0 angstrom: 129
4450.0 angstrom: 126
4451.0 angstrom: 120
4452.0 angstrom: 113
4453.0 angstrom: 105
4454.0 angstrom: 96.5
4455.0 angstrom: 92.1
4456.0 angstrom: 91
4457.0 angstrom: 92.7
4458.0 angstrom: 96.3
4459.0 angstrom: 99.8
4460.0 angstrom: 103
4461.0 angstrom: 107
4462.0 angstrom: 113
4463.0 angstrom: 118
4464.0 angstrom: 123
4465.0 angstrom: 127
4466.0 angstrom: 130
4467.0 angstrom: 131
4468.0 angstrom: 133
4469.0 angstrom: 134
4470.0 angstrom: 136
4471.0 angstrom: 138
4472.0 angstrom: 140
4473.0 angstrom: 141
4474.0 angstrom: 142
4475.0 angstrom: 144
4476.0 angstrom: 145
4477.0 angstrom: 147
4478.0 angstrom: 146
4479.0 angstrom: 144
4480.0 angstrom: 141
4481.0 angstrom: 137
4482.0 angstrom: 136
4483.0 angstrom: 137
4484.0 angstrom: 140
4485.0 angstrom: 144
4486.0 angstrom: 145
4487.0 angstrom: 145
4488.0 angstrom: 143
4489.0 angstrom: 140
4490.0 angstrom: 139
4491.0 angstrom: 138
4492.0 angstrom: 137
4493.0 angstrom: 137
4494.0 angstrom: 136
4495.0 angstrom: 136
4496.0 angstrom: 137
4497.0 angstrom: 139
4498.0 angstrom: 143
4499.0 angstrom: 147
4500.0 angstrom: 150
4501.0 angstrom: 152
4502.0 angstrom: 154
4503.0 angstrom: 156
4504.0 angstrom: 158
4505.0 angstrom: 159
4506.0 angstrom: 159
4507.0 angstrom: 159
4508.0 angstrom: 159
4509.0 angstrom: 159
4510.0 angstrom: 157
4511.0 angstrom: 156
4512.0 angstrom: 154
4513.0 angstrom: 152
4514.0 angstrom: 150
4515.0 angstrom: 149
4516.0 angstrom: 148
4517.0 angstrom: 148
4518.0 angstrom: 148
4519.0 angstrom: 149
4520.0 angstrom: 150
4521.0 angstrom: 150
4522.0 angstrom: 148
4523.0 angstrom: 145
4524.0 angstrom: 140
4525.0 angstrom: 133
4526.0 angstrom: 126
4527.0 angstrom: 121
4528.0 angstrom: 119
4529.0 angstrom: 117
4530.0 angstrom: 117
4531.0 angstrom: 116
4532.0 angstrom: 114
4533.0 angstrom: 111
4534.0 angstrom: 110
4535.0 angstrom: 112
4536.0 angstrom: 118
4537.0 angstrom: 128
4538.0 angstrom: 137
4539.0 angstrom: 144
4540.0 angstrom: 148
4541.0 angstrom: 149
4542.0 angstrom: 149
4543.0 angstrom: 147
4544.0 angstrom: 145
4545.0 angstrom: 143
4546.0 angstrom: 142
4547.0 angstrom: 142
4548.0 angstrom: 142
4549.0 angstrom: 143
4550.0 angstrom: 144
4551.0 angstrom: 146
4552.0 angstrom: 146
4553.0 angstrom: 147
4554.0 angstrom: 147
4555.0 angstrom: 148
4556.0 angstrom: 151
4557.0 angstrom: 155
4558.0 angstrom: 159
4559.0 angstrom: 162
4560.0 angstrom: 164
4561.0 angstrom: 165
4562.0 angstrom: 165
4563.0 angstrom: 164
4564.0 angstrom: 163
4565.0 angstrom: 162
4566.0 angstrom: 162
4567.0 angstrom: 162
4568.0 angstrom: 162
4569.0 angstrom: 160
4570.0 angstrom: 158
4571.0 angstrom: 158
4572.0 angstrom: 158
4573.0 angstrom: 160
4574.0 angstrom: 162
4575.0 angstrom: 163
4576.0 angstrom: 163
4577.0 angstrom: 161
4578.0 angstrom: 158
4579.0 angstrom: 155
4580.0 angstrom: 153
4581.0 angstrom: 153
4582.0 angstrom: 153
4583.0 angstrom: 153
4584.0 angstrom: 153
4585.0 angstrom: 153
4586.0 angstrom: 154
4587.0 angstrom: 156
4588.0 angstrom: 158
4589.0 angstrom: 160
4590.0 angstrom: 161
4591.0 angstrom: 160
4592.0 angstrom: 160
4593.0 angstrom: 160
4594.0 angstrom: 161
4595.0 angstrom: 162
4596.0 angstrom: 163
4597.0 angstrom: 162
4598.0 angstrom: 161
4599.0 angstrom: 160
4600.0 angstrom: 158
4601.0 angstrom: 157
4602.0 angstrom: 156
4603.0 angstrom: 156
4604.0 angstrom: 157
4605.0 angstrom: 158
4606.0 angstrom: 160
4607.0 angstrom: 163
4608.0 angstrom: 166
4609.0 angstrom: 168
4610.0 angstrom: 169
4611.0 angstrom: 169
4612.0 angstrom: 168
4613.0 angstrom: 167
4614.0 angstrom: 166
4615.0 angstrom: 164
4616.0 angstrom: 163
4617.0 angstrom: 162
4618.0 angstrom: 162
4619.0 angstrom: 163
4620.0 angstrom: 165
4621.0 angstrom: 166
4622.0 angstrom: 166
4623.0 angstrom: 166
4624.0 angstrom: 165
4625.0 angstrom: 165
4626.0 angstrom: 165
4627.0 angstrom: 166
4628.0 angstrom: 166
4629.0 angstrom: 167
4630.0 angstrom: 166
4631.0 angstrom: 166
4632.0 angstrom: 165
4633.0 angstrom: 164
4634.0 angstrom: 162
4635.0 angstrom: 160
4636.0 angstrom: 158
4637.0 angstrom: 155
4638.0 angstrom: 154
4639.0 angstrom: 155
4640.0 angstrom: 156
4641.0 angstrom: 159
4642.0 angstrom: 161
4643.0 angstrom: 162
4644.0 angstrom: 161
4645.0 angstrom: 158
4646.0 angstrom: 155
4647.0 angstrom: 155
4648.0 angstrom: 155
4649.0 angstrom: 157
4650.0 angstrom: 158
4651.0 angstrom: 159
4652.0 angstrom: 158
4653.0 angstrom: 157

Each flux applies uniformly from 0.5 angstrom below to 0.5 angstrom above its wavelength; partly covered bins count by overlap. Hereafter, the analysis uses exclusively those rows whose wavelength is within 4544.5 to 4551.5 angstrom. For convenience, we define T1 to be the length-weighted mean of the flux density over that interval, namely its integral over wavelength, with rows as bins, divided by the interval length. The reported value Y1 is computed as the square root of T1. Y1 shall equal 12.0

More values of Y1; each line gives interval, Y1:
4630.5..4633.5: 12.8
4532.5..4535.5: 10.5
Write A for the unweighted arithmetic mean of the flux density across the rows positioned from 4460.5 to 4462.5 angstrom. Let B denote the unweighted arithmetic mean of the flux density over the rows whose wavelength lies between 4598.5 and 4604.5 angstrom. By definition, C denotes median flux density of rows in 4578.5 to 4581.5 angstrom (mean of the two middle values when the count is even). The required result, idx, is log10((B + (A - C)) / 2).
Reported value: 1.76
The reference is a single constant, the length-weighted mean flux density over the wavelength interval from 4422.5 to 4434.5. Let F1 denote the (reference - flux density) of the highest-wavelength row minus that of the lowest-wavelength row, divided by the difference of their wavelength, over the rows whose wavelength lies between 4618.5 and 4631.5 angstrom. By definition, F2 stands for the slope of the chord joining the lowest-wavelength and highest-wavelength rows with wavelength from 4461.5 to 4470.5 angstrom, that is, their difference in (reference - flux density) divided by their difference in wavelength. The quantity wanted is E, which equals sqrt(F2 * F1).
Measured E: 0.85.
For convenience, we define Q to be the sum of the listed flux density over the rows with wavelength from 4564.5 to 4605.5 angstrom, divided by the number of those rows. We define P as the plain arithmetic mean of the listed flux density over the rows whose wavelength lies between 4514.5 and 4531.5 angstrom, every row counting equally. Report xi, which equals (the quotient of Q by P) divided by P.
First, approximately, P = 136.7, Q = 159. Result 0.008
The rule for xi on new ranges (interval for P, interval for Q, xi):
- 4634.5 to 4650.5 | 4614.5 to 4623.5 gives 0.007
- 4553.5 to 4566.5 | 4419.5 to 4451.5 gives 0.005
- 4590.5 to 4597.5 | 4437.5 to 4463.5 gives 0.004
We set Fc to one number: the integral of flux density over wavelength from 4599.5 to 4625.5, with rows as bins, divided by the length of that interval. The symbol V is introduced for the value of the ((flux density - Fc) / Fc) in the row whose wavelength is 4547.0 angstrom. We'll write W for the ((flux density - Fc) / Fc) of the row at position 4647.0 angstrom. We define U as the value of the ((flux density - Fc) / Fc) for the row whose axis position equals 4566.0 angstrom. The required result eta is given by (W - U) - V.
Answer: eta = 0.09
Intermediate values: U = -0.008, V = -0.13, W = -0.05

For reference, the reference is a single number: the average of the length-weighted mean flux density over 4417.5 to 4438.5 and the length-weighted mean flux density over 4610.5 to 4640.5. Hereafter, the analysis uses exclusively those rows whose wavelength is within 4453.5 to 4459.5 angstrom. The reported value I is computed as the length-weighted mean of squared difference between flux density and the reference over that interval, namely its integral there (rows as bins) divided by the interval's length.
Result 1957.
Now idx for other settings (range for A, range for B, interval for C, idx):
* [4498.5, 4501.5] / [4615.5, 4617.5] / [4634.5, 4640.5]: 1.89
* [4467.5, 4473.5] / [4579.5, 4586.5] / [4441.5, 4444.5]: 1.91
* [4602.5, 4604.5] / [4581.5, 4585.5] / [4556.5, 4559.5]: 1.88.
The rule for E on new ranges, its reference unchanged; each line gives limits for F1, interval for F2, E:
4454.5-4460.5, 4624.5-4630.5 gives 0.66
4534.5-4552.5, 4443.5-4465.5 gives 0.00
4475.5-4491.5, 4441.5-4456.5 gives 1.10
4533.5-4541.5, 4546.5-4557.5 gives 2.69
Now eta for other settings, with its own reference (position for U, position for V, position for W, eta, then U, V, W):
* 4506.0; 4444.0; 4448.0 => 0.05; -0.026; -0.22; -0.20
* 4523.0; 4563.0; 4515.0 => 0.02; -0.112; 0.00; -0.09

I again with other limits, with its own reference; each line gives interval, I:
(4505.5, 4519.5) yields 230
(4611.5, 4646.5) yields 576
